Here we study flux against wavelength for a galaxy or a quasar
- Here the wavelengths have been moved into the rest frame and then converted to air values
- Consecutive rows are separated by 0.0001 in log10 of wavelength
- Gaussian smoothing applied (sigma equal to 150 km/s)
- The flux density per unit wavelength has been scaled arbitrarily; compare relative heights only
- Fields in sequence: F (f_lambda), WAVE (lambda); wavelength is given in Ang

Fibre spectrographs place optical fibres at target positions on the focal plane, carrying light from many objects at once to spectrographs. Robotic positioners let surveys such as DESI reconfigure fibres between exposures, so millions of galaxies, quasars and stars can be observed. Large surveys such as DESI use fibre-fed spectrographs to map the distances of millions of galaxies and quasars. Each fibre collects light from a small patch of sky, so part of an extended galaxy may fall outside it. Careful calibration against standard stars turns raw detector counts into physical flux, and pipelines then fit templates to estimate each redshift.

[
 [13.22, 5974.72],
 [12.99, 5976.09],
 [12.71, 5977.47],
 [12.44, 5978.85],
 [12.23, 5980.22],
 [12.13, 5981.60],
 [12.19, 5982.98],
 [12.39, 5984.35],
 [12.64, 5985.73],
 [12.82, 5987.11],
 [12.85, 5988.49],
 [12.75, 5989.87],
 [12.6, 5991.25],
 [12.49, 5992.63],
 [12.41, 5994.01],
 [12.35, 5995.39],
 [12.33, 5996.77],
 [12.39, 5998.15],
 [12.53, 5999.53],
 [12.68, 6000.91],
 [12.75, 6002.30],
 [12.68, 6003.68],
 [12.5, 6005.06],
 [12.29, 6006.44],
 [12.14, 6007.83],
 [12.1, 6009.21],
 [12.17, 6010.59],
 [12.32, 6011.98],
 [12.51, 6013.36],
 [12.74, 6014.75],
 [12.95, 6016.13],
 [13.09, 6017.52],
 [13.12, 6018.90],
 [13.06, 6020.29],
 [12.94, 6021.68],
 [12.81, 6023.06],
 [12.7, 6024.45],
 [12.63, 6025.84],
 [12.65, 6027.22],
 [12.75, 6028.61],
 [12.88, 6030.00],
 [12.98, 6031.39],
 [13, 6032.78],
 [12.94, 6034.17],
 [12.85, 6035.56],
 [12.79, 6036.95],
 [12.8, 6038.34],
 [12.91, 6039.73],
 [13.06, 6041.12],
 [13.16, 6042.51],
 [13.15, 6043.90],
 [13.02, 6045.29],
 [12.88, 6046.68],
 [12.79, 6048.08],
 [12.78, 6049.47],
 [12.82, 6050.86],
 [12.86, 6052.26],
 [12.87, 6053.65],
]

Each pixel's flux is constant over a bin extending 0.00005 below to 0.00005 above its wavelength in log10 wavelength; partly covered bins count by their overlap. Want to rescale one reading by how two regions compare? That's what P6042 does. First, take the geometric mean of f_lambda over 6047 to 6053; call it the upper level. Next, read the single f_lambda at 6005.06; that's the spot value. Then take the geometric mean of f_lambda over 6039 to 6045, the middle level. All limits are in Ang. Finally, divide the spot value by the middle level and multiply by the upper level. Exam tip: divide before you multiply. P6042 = 12.3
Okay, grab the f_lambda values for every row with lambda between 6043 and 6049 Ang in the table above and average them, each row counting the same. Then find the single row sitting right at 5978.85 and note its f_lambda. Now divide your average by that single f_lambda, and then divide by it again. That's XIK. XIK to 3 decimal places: 0.084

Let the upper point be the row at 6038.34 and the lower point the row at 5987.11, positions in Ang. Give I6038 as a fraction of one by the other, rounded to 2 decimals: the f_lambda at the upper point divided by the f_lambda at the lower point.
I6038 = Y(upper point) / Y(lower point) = 1.00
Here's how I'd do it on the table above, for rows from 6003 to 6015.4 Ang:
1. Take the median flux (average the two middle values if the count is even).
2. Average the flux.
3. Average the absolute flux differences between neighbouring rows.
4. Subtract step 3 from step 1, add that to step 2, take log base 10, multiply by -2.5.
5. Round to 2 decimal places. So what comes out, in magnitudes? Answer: -3.48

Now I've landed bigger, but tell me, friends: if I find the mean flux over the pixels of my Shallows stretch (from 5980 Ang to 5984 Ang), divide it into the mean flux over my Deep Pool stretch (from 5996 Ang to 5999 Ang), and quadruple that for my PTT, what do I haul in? 4.06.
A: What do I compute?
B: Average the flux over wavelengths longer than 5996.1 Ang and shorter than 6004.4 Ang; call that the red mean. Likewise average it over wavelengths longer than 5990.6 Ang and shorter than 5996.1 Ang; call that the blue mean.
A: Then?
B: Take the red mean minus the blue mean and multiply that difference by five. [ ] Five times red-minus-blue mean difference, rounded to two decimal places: 0.49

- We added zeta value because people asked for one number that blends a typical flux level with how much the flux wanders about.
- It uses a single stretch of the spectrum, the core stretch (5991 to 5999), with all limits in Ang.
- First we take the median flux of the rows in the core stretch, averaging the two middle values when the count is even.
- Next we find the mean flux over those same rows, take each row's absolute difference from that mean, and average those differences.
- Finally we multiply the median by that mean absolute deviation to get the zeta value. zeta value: 0.96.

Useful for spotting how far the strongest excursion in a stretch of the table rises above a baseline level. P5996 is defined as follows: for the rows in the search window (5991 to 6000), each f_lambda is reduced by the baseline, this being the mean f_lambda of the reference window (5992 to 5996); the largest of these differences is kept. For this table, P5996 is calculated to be 0.18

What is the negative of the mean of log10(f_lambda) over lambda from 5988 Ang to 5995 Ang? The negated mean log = -1.10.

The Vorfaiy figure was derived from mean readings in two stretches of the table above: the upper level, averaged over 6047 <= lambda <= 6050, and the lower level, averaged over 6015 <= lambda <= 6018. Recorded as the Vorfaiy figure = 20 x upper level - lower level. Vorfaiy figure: 243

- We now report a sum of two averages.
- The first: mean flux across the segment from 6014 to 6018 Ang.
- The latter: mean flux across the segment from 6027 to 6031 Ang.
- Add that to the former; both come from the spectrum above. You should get 25.7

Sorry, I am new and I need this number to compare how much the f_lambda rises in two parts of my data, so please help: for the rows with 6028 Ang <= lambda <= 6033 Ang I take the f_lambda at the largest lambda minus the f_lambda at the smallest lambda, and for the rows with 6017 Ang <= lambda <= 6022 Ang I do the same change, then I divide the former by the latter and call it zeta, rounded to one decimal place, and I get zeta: -1.7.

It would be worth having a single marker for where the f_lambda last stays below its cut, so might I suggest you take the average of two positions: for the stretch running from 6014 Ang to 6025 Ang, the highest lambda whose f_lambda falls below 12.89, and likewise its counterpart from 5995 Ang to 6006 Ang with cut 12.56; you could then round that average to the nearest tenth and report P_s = 6014.8 Ang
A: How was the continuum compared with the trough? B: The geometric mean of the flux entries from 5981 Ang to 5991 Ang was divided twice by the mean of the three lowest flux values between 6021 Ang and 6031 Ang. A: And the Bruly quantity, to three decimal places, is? 0.078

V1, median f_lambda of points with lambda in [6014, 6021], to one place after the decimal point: 13.1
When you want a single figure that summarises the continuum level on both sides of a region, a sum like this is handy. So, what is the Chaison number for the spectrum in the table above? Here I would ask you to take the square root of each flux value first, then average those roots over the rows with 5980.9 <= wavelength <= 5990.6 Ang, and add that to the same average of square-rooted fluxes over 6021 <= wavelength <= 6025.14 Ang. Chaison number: 7.12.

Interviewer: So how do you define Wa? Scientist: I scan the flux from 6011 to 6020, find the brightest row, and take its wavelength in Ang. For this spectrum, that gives 6018.90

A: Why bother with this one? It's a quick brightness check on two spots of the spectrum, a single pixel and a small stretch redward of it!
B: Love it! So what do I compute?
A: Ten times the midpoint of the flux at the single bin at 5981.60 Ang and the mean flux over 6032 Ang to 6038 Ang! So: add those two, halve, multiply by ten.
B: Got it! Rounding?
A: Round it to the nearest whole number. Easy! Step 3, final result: 125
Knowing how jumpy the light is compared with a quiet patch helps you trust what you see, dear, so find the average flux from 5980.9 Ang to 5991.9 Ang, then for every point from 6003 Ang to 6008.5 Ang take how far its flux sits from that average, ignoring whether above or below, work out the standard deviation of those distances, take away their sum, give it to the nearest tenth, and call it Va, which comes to -0.7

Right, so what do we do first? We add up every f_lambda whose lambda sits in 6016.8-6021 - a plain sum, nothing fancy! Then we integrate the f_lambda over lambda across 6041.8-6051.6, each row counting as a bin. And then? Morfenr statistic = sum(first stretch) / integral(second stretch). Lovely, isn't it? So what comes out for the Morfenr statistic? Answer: 0.31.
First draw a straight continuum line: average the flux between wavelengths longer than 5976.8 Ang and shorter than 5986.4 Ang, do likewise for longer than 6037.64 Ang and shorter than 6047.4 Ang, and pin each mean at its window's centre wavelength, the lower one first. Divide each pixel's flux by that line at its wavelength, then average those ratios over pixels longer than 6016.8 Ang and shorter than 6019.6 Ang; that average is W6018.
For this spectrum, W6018 1.03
